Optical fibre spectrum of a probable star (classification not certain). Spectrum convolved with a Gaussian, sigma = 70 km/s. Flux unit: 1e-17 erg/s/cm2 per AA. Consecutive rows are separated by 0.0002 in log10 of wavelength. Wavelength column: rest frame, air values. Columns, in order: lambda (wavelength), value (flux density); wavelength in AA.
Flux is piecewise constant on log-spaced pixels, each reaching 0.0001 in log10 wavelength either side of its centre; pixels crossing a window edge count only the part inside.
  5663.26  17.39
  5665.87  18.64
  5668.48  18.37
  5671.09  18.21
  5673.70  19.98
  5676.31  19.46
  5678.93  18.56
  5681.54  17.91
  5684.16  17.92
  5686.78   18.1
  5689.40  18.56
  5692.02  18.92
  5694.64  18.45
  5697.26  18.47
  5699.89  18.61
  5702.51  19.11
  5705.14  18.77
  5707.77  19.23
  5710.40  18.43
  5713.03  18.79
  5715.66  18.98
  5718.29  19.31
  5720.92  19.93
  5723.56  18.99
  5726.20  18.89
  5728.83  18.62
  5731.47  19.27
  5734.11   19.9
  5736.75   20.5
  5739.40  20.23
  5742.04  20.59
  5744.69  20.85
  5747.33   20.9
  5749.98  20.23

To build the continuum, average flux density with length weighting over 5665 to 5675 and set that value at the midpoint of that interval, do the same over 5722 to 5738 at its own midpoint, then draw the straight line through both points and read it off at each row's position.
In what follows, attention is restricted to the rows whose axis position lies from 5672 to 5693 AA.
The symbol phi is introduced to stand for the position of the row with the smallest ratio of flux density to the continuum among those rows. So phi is 5684.16 AA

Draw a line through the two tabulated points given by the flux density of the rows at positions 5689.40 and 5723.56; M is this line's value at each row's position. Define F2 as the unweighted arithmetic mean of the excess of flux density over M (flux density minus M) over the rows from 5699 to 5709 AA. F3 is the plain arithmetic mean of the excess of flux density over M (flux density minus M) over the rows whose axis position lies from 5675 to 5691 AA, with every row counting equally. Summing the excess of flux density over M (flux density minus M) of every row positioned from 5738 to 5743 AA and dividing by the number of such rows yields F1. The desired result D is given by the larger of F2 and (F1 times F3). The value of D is 0.19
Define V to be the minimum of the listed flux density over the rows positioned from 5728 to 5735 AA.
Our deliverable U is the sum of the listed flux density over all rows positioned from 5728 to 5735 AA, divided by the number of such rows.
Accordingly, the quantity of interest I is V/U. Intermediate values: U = 19.3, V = 18.62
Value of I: 0.967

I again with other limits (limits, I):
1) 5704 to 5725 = 0.967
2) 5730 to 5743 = 0.959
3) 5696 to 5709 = 0.980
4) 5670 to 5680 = 0.956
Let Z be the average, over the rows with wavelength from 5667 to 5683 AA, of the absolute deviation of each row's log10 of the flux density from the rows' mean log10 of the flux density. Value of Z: 0.0148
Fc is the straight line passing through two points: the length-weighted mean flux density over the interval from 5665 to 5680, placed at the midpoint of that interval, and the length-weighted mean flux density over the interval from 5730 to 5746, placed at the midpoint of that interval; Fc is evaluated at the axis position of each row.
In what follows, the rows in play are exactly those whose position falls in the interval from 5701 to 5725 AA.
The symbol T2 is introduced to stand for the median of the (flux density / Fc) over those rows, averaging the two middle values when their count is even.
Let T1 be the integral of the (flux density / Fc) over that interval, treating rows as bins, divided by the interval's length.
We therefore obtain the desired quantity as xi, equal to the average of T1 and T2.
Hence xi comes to 0.964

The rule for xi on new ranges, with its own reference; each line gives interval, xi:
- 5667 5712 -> 0.968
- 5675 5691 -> 0.960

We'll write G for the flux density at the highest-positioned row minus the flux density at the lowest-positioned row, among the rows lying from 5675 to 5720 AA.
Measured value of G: -0.15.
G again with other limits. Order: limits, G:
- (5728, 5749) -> 2.28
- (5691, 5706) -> -0.15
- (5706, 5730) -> -0.61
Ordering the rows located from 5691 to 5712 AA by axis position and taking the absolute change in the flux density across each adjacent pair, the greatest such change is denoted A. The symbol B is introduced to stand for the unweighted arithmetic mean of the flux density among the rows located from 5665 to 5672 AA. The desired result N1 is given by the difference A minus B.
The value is -17.6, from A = 0.80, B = 18.4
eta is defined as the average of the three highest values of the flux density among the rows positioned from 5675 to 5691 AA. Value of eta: 18.9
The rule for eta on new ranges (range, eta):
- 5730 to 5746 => 20.6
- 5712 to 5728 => 19.4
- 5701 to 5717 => 19.1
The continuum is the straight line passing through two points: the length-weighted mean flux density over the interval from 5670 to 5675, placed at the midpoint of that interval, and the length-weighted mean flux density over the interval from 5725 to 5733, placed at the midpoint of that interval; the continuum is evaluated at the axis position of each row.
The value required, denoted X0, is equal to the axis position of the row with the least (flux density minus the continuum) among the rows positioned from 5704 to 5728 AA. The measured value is 5710.40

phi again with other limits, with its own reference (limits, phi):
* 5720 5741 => 5728.83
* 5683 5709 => 5684.16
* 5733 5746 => 5734.11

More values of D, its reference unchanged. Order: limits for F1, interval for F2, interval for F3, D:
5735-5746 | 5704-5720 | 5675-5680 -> 0.80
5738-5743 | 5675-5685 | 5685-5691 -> 0.02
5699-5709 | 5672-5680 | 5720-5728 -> 0.94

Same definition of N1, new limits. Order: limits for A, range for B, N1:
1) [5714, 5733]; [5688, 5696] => -17.7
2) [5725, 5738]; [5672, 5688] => -18.0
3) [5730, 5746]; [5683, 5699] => -17.8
